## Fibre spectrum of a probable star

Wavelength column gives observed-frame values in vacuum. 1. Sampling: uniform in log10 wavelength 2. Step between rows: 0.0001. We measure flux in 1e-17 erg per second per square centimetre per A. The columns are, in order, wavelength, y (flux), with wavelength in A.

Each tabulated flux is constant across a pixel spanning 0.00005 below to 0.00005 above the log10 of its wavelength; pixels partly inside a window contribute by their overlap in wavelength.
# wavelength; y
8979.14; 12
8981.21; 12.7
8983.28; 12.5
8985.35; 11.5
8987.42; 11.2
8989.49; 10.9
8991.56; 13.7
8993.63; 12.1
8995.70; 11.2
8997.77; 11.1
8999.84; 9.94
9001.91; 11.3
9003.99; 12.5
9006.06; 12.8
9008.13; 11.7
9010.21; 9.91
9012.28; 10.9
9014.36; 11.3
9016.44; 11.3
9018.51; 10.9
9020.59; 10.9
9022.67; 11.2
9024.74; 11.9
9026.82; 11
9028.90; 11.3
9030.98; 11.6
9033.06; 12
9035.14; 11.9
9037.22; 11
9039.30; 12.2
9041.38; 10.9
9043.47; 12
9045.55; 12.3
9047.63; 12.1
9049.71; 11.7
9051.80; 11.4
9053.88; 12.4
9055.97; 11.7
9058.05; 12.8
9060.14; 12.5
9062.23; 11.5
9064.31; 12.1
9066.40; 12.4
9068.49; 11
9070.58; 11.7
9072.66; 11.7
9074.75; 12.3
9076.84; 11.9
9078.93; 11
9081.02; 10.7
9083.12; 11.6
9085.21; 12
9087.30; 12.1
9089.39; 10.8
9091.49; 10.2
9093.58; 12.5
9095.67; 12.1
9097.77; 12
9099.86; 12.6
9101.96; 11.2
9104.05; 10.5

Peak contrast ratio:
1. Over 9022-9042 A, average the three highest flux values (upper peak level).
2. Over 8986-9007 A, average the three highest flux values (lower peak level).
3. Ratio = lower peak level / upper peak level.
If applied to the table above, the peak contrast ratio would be 1.08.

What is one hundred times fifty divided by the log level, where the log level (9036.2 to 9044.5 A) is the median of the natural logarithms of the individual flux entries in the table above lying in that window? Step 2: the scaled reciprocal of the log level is 2048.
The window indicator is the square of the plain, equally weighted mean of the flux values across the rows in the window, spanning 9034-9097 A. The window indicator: 138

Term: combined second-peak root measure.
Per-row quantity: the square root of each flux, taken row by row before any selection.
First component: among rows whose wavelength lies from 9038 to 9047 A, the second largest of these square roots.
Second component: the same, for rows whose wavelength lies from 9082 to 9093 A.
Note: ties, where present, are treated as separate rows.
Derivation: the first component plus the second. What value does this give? 6.96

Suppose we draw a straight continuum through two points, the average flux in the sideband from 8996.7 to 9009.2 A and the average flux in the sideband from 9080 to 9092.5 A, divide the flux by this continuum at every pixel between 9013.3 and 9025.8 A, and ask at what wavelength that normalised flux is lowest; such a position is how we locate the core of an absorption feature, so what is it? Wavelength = 9018.51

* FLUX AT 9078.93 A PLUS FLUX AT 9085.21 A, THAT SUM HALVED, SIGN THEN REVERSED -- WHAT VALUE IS -11.5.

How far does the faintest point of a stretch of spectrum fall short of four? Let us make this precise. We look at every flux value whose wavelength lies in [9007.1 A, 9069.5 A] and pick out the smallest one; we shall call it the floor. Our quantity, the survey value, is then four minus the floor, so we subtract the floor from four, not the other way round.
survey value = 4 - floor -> -5.9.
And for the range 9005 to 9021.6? -5.9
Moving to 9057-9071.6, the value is -7.0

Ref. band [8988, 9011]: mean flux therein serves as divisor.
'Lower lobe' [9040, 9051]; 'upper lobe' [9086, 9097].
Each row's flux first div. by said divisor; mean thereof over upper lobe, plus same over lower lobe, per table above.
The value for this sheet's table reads 2.02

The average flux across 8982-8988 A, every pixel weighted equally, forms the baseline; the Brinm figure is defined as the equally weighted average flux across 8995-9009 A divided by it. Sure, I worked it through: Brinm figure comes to 0.98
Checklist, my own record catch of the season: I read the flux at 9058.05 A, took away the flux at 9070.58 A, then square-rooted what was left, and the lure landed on 1.05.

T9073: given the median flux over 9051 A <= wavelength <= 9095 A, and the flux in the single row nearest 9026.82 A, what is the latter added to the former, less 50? -27.3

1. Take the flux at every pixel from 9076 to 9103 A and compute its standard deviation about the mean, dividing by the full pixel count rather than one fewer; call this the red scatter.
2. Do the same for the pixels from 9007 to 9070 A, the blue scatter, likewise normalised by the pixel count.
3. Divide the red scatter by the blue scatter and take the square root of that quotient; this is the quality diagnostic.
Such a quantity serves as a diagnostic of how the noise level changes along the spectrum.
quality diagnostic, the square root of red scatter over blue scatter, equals 1.1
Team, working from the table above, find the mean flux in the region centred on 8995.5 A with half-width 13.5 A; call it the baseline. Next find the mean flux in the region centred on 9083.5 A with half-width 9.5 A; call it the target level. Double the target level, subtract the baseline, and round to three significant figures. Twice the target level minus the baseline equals 11.1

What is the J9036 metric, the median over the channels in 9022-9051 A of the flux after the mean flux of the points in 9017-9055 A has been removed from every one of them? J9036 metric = 0.2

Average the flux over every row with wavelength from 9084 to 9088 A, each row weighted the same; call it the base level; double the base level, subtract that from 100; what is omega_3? 75.9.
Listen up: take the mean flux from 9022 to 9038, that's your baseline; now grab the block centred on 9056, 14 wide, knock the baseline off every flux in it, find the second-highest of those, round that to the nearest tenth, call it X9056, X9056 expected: 1.0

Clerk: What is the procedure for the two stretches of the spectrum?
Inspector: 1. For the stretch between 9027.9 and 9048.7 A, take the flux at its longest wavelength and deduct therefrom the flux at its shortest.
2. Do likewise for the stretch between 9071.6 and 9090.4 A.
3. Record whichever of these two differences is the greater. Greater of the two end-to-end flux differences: 0.80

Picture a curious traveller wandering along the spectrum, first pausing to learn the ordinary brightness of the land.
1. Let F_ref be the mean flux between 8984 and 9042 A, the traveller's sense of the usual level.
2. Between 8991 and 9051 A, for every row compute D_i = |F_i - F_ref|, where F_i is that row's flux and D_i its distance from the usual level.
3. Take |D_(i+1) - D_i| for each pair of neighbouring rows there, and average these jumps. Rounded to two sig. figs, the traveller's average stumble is 0.46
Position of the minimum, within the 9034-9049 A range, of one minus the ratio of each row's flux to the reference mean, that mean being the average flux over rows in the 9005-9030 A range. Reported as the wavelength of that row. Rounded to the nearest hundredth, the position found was 9045.55 A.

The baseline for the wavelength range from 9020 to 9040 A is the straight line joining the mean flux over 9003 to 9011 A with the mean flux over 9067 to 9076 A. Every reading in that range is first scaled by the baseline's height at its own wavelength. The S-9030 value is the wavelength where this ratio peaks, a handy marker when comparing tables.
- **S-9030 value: 9039.30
